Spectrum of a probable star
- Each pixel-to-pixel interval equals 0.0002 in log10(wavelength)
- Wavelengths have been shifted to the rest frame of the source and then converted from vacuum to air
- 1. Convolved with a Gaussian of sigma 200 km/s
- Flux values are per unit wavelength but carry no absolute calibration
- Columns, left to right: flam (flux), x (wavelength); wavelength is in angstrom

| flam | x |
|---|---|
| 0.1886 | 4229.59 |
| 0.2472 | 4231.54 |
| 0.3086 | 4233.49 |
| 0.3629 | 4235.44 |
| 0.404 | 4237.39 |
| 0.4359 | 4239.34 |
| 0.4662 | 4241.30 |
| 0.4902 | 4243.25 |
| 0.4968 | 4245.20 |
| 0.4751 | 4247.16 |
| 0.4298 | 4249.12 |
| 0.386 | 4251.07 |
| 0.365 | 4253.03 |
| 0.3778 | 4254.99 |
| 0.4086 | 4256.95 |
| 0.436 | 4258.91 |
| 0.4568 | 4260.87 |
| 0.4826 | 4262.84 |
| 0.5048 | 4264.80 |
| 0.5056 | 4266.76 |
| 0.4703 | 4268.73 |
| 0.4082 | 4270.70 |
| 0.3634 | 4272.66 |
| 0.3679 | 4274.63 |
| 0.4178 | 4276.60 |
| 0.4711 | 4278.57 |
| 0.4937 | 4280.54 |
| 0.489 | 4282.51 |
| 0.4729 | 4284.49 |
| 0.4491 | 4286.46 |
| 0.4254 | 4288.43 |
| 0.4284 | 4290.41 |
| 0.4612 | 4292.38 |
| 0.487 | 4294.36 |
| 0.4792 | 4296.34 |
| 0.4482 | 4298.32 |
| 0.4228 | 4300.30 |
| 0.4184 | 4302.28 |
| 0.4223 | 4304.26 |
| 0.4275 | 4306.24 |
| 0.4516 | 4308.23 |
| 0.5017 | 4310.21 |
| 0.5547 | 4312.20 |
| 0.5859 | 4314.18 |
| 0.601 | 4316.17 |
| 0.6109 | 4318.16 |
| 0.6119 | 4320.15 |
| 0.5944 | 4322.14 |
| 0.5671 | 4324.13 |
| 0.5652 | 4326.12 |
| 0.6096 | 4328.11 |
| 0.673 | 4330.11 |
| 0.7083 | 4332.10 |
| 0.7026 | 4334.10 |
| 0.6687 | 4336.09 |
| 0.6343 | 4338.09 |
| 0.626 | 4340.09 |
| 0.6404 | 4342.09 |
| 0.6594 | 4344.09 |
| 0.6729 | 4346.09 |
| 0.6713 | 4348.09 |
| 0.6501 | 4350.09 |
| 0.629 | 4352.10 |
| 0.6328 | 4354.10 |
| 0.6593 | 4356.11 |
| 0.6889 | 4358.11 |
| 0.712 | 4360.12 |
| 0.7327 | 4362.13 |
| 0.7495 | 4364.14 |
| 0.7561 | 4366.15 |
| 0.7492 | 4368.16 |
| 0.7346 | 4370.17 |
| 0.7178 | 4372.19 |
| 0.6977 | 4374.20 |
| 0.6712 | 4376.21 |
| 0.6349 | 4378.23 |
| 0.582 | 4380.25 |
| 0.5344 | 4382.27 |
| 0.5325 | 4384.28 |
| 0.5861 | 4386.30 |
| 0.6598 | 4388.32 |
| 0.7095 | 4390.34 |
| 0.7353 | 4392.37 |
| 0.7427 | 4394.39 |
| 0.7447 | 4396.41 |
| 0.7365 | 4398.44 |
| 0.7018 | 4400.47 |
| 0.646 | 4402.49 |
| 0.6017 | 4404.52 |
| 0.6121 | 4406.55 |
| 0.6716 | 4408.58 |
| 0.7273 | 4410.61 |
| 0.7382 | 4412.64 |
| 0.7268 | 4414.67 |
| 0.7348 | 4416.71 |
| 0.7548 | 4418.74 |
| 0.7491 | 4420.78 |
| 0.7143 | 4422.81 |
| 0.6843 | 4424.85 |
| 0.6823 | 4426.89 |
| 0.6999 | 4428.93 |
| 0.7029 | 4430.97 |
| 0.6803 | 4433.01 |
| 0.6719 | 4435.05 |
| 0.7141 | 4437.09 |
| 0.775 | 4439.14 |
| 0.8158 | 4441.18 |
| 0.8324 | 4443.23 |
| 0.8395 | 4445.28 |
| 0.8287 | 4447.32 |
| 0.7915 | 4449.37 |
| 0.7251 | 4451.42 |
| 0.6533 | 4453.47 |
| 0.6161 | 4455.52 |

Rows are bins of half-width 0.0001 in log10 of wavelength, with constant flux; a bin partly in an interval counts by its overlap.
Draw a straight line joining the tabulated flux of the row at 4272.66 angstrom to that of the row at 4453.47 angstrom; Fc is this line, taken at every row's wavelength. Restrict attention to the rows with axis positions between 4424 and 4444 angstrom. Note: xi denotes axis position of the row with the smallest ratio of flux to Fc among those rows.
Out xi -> 4435.05 angstrom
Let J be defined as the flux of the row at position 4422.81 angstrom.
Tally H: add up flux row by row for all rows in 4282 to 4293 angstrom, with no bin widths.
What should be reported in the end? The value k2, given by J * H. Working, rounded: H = 2.73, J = 0.7143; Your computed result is 1.9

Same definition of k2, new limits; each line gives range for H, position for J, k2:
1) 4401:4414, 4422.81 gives 2.9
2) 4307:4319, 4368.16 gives 2.5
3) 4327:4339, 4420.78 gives 3.0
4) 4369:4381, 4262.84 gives 1.9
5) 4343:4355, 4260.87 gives 1.8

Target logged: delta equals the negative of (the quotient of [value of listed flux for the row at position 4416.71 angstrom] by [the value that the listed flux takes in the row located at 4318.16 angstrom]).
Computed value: -1.2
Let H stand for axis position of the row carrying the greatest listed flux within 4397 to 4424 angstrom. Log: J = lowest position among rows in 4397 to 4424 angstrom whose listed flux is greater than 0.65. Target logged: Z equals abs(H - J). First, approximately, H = 4418.74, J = 4398.44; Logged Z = 20.3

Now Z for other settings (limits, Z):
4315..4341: 2.0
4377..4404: 8.1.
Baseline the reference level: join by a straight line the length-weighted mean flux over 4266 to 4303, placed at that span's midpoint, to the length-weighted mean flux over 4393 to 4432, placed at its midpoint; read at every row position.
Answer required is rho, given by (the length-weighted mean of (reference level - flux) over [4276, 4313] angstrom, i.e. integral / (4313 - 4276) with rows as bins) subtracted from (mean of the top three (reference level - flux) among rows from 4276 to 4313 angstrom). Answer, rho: 0.056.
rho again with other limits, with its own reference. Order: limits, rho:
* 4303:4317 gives 0.062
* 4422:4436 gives 0.018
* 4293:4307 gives 0.030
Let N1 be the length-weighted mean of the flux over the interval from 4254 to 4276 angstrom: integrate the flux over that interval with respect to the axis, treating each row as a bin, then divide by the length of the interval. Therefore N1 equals 0.43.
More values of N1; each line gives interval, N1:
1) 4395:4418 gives 0.70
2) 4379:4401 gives 0.66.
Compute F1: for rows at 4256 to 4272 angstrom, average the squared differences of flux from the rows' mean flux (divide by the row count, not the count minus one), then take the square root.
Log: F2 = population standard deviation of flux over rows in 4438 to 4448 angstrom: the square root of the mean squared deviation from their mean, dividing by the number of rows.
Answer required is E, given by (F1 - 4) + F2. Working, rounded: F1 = 0.04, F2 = 0.023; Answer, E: -3.941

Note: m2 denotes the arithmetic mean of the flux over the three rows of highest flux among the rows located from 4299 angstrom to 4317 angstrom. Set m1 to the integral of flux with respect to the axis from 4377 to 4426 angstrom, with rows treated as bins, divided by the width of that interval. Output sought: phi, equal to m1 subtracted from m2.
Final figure -0.097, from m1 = 0.68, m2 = 0.58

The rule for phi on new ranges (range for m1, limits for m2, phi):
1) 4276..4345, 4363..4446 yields 0.292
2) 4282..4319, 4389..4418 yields 0.262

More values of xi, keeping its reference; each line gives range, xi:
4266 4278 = 4272.66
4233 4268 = 4233.49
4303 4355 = 4304.26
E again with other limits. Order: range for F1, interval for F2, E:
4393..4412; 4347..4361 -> -3.919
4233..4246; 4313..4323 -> -3.926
